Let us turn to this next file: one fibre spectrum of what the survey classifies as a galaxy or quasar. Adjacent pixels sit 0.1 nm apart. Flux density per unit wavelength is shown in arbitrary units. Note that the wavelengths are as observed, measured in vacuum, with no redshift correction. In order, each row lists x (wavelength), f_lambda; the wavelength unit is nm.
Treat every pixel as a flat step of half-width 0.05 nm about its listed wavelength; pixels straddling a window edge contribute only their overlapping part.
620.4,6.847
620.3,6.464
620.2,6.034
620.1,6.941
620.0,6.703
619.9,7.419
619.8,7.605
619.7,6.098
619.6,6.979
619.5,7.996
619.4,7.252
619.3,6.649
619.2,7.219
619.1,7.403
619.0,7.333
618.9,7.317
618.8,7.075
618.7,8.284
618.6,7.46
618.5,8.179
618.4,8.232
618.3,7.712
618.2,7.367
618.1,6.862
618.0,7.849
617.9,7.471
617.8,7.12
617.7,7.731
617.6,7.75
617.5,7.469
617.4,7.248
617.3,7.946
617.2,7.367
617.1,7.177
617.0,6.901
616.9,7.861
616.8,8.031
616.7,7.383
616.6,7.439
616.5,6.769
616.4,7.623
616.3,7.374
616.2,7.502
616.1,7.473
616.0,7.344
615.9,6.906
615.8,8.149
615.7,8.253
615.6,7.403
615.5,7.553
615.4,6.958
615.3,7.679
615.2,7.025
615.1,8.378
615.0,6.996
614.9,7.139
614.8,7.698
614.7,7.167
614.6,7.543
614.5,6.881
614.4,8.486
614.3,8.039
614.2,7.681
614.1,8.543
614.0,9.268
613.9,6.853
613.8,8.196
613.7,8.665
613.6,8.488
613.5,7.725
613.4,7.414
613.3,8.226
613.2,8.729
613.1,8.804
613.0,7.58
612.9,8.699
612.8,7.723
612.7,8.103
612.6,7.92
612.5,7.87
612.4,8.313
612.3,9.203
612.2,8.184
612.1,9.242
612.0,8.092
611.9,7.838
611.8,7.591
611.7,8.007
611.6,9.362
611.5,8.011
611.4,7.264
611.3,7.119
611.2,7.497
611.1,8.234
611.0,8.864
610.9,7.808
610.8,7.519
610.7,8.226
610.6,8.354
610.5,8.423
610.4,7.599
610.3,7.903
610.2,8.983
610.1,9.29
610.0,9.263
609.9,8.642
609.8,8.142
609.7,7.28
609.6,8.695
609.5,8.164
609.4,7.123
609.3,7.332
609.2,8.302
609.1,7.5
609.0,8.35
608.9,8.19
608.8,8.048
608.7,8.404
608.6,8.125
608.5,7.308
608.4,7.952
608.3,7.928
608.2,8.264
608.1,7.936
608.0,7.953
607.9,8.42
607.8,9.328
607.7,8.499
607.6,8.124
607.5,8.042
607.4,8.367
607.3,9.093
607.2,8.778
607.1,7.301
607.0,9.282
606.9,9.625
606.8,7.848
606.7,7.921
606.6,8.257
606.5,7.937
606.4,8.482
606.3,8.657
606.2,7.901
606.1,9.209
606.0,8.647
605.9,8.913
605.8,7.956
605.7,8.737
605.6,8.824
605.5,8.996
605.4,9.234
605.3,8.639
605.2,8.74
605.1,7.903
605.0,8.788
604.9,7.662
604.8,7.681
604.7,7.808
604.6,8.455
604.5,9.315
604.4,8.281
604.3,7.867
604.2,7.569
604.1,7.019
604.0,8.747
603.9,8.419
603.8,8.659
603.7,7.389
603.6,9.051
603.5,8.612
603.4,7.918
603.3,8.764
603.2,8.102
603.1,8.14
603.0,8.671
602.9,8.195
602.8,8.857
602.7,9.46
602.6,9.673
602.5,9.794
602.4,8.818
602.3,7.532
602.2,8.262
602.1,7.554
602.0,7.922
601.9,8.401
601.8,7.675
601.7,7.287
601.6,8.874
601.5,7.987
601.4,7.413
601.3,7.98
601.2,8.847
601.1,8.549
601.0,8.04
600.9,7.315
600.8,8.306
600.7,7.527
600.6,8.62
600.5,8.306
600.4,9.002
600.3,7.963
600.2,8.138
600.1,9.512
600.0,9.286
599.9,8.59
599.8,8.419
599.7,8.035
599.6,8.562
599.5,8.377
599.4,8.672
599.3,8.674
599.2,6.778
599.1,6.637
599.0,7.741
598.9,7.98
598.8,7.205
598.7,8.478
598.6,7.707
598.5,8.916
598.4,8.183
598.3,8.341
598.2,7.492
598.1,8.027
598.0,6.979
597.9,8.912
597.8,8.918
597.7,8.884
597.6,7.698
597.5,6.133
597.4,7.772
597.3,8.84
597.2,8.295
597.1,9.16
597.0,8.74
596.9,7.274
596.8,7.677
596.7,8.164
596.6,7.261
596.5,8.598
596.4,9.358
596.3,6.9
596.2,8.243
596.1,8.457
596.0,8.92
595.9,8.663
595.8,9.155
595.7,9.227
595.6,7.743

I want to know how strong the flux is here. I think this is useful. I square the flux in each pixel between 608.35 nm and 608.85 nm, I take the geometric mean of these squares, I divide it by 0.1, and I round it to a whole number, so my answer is 633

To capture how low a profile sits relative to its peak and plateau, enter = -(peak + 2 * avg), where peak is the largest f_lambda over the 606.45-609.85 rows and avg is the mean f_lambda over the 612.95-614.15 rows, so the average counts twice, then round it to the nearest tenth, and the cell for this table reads -26.0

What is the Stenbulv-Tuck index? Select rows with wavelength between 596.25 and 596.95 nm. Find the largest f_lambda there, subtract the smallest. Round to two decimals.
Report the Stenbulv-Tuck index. 2.46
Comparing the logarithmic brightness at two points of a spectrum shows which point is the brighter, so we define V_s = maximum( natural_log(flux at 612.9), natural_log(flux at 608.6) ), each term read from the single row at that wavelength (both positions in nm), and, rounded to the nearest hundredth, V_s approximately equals 2.16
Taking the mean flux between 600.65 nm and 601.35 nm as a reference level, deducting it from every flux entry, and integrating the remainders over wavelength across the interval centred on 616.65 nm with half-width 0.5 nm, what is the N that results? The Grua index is -0.67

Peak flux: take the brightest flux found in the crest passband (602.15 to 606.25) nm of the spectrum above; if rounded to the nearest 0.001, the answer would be 9.794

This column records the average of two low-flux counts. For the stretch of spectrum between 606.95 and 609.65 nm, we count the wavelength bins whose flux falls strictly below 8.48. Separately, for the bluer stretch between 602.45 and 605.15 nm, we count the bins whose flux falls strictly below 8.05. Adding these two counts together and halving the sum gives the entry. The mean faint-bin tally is 15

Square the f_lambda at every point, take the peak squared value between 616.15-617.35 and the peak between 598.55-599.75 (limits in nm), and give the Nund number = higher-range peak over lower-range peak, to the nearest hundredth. 0.86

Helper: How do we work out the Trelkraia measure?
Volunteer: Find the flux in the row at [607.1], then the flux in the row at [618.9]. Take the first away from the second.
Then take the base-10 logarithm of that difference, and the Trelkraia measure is -1.8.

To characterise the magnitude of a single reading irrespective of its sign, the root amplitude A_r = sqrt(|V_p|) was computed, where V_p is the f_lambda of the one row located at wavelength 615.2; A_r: 2.65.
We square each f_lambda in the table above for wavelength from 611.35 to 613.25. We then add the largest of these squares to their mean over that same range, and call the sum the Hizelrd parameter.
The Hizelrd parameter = 156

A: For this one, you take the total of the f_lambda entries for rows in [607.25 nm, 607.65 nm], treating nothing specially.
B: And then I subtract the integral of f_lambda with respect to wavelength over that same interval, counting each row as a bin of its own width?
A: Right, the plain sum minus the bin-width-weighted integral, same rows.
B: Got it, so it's 30.3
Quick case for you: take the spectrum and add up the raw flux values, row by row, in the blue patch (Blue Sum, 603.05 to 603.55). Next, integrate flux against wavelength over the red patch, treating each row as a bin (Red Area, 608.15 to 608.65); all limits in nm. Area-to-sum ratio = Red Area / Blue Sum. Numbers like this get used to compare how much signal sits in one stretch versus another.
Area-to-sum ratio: 0.0953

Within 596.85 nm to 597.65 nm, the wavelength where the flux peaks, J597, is 597.1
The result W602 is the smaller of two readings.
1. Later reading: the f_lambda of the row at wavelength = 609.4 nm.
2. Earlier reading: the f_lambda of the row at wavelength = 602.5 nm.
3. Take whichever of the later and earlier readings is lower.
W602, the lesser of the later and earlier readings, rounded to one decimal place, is 7.1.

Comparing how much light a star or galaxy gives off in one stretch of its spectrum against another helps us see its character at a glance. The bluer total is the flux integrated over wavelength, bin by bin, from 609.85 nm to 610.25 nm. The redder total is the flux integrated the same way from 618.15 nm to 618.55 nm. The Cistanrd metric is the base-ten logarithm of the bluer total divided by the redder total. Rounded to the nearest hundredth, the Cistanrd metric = 0.06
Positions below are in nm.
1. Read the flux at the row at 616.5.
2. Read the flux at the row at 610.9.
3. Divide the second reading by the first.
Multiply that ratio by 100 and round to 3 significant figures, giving 115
